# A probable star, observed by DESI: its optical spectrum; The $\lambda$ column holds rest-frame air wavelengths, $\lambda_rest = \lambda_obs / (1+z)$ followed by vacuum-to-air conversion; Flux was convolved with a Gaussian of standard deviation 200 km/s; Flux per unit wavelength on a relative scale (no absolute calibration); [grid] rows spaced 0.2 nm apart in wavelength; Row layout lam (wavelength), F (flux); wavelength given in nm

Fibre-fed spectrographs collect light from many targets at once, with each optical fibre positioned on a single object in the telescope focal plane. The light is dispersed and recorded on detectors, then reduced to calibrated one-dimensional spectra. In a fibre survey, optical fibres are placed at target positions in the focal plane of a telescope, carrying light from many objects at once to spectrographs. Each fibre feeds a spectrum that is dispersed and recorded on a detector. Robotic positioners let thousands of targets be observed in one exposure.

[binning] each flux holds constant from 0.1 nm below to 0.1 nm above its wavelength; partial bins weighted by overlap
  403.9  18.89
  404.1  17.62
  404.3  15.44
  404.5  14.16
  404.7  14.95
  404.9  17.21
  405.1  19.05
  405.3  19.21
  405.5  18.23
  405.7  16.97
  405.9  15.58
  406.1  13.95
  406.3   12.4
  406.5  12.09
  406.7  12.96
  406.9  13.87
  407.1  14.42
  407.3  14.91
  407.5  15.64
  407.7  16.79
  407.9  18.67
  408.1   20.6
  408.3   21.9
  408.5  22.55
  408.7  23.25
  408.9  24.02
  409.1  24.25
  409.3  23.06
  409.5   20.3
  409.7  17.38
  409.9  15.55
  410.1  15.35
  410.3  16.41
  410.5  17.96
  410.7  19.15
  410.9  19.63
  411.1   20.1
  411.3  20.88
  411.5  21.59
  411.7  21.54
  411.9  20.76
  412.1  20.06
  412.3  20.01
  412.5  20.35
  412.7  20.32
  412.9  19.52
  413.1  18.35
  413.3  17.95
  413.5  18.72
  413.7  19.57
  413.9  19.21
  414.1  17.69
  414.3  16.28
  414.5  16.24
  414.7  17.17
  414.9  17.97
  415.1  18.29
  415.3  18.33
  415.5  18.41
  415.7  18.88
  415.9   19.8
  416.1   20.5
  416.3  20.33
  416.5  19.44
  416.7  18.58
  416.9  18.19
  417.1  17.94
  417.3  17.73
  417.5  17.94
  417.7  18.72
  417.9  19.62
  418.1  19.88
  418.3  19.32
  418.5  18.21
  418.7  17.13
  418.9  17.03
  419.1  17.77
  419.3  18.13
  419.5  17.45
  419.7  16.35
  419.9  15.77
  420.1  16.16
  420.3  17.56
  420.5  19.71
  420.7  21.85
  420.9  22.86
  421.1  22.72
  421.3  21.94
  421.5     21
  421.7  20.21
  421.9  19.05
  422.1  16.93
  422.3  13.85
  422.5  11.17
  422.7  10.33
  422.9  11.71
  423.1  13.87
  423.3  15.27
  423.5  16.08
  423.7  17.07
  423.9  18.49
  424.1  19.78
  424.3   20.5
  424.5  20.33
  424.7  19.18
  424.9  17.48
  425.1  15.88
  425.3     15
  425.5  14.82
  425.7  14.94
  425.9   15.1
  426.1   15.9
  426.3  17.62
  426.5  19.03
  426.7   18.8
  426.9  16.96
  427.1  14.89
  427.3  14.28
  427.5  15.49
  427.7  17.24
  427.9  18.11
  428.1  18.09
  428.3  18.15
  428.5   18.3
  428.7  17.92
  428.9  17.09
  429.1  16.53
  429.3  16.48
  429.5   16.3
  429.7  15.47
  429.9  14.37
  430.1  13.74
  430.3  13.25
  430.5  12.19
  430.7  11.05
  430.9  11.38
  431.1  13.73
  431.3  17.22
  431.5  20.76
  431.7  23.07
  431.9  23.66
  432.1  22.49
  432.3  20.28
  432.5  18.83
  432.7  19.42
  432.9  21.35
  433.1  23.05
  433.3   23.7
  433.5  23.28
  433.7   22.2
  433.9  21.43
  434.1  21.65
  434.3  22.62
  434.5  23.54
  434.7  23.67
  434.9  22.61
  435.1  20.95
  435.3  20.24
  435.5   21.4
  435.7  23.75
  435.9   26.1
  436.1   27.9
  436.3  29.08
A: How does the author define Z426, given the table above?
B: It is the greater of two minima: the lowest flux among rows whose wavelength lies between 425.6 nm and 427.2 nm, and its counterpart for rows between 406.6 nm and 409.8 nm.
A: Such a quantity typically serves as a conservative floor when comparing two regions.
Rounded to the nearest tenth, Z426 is 14.9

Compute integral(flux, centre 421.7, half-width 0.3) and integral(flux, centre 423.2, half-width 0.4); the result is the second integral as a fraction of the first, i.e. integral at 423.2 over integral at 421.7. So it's 0.94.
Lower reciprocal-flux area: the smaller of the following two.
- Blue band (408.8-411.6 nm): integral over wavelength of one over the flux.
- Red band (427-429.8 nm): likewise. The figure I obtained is 0.145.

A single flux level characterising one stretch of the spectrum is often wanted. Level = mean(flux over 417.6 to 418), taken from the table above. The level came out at 19.2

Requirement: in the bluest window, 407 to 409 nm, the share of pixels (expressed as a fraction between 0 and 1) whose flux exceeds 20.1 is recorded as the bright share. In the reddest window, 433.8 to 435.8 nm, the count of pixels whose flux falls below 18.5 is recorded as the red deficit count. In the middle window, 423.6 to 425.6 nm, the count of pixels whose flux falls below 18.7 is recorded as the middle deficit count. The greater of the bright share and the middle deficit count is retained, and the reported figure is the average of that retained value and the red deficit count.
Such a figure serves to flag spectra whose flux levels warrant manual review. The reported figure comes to 3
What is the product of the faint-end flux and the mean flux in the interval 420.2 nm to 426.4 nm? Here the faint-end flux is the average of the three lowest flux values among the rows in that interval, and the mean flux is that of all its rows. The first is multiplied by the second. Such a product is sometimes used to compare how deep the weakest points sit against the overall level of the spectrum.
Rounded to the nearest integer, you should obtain 192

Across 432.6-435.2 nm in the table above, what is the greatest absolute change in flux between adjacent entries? 1.9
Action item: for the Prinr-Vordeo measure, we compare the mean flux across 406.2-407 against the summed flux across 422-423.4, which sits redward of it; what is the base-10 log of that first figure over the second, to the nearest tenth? -0.9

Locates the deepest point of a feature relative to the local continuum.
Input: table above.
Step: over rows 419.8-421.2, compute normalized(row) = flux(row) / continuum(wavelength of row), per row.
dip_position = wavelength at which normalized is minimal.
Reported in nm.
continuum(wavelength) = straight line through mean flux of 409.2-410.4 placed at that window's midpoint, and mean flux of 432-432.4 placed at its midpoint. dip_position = 419.9 nm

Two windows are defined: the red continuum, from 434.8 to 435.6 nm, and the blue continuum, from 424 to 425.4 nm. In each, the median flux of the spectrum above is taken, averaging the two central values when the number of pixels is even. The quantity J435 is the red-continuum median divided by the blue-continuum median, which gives 1.1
